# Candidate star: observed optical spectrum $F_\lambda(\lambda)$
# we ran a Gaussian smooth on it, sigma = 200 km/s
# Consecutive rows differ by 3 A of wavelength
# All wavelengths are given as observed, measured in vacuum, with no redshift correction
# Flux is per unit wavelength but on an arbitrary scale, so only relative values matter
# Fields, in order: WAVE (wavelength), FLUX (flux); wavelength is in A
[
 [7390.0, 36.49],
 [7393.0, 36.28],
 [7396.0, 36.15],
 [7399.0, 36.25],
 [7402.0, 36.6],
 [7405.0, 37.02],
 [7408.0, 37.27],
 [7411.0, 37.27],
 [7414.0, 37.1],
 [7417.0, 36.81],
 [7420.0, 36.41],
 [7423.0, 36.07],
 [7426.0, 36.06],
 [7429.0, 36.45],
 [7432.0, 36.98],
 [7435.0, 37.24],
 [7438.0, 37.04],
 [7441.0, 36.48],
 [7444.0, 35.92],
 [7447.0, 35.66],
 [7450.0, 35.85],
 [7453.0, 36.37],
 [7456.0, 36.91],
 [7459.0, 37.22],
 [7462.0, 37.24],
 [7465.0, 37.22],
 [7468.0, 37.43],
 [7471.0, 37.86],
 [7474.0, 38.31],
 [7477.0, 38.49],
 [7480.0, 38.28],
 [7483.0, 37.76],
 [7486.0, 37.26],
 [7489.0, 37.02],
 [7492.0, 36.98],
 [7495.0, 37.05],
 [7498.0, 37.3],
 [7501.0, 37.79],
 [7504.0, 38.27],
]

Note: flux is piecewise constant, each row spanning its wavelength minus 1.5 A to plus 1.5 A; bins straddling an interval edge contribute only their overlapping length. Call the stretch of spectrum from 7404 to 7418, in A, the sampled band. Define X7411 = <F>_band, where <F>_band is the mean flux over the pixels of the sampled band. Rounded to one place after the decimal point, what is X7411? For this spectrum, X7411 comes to 37.1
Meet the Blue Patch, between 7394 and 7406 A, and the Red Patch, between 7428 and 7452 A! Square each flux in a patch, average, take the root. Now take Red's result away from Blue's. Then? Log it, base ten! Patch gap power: -1.3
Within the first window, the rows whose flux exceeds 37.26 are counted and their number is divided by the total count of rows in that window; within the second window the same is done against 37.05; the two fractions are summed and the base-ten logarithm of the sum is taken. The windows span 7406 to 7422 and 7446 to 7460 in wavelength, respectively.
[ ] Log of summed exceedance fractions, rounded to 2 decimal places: -0.22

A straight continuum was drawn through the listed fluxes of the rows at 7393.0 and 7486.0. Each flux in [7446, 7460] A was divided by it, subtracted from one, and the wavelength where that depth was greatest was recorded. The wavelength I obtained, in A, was 7447.0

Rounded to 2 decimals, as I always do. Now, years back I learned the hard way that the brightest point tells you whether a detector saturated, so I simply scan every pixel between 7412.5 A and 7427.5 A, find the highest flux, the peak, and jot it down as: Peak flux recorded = 37.10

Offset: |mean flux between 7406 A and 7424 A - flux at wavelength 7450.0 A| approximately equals 1.0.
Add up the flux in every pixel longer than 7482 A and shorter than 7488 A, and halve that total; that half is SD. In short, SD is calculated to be 37.5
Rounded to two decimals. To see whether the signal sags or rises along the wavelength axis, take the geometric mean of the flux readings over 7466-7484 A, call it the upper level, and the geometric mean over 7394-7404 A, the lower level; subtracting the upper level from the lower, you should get -1.69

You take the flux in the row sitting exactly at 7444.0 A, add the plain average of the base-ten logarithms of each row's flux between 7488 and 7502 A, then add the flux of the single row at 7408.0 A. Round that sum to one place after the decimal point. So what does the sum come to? 74.8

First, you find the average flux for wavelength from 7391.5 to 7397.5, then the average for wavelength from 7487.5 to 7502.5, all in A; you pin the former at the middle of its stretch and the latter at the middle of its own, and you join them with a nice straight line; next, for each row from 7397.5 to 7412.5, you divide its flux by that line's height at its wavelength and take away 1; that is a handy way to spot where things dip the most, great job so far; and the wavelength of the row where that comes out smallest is 7399.0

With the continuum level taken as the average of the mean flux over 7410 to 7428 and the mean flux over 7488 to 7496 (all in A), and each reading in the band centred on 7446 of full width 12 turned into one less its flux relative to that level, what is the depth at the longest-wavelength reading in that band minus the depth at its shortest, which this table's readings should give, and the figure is 0.017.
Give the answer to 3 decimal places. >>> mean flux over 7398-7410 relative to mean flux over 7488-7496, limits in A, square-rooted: 0.997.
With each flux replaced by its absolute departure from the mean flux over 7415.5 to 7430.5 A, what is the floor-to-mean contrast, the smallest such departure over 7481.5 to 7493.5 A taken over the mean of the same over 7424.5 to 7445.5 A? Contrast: 1.4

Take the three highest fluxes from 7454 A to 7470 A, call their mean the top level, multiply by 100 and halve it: 1865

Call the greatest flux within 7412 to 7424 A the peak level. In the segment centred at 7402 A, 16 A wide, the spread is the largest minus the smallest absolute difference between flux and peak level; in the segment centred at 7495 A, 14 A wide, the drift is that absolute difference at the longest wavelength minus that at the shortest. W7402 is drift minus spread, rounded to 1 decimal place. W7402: -0.3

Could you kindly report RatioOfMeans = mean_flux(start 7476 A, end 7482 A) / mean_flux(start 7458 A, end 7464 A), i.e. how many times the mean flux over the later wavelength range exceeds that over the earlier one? 1.03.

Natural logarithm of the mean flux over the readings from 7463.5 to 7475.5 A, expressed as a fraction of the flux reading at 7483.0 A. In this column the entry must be 0.00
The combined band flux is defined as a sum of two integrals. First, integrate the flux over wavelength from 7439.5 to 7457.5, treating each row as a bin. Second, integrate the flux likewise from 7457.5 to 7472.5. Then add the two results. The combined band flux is 1212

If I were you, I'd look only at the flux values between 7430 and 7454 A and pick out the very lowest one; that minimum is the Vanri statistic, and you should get 35.66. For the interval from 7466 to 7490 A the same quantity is 37.02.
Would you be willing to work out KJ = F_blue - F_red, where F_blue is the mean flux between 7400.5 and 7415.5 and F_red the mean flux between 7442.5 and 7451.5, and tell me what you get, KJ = 1.2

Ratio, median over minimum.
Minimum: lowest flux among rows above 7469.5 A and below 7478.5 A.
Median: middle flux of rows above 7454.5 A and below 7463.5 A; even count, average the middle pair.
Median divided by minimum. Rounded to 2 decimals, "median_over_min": 0.98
